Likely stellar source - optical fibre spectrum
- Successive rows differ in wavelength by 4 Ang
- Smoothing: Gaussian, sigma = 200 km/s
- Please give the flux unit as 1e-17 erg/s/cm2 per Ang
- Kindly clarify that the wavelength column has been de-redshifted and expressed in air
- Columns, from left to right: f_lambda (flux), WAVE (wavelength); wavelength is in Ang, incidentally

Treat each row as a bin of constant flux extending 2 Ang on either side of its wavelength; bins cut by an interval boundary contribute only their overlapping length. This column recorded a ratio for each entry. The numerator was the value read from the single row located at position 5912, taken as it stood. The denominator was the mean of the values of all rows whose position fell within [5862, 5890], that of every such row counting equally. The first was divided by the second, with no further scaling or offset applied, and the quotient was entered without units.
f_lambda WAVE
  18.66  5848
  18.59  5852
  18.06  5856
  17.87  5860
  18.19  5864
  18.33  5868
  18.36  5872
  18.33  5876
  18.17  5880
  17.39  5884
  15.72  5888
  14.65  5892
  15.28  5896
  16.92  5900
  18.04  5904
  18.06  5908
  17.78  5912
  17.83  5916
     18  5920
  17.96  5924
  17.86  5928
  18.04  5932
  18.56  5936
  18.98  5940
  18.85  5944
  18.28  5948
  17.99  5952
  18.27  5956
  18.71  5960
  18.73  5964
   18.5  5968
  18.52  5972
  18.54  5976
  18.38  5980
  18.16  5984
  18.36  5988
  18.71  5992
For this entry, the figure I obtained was 1.000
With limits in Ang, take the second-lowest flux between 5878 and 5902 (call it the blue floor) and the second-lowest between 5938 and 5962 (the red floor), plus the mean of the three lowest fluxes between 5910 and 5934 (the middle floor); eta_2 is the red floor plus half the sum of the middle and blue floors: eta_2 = 34.82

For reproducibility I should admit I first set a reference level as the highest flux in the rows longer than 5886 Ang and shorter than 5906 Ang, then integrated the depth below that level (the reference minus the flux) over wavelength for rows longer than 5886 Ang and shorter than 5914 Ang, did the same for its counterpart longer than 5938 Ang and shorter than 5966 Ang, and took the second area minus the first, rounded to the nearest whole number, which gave -53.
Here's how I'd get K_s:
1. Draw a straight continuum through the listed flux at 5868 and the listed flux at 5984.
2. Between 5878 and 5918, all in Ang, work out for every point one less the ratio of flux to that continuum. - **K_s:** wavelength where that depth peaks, 5892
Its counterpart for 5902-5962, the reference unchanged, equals 5912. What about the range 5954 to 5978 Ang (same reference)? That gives 5956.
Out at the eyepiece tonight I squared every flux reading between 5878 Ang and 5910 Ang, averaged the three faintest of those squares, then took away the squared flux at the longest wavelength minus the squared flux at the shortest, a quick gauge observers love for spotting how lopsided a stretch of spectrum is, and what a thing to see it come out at 236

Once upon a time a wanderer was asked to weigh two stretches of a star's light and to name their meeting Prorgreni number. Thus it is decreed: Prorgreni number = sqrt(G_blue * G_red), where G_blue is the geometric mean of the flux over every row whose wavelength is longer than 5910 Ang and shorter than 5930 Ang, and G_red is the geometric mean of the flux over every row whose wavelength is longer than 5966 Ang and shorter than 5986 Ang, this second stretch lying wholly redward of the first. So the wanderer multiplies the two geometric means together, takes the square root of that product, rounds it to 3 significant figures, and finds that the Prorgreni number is 18.2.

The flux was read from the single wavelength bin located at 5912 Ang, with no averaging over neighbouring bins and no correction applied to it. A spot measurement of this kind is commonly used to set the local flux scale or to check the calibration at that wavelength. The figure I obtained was 17.78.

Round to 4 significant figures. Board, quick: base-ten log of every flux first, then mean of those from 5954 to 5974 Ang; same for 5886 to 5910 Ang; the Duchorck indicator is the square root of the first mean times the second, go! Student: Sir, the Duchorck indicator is 1.241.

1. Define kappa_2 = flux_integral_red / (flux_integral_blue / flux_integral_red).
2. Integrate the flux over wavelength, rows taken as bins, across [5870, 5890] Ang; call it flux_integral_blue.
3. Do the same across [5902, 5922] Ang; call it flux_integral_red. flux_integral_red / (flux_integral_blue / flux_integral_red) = 366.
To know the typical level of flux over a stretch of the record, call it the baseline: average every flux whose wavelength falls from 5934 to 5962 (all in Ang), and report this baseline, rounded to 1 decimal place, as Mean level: 18.5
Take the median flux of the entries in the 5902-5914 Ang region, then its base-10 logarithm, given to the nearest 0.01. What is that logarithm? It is 1.26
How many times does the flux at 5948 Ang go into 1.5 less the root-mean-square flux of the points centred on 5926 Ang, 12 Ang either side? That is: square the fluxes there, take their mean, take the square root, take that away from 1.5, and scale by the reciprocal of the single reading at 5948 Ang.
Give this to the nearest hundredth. -0.90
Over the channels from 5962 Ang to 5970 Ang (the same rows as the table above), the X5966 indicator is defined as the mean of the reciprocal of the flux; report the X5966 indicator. 0.0537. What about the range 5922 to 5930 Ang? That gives 0.0558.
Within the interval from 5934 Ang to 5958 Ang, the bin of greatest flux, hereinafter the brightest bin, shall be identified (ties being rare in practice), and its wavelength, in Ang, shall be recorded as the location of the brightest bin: 5940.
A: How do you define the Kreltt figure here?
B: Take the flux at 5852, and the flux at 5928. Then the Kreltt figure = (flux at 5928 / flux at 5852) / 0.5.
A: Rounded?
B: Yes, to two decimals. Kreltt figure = 1.92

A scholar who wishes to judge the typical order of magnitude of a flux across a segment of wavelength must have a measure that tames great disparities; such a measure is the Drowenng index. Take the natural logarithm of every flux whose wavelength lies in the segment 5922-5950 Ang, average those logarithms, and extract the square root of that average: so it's 1.71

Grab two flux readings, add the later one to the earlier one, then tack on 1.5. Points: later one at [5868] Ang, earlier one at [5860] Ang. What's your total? 37.7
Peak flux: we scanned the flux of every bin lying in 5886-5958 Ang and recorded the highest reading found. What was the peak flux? 18.98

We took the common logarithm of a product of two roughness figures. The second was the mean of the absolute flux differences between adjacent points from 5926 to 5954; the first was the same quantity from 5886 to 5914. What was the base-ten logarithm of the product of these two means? -0.55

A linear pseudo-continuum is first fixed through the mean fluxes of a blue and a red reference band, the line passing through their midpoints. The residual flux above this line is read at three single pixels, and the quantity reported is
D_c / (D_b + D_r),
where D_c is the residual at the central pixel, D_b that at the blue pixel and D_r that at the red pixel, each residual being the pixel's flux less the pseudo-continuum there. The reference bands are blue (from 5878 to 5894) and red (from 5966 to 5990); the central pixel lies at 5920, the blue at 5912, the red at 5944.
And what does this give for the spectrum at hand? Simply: 0.4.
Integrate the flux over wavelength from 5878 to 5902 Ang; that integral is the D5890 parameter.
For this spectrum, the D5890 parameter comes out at 393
